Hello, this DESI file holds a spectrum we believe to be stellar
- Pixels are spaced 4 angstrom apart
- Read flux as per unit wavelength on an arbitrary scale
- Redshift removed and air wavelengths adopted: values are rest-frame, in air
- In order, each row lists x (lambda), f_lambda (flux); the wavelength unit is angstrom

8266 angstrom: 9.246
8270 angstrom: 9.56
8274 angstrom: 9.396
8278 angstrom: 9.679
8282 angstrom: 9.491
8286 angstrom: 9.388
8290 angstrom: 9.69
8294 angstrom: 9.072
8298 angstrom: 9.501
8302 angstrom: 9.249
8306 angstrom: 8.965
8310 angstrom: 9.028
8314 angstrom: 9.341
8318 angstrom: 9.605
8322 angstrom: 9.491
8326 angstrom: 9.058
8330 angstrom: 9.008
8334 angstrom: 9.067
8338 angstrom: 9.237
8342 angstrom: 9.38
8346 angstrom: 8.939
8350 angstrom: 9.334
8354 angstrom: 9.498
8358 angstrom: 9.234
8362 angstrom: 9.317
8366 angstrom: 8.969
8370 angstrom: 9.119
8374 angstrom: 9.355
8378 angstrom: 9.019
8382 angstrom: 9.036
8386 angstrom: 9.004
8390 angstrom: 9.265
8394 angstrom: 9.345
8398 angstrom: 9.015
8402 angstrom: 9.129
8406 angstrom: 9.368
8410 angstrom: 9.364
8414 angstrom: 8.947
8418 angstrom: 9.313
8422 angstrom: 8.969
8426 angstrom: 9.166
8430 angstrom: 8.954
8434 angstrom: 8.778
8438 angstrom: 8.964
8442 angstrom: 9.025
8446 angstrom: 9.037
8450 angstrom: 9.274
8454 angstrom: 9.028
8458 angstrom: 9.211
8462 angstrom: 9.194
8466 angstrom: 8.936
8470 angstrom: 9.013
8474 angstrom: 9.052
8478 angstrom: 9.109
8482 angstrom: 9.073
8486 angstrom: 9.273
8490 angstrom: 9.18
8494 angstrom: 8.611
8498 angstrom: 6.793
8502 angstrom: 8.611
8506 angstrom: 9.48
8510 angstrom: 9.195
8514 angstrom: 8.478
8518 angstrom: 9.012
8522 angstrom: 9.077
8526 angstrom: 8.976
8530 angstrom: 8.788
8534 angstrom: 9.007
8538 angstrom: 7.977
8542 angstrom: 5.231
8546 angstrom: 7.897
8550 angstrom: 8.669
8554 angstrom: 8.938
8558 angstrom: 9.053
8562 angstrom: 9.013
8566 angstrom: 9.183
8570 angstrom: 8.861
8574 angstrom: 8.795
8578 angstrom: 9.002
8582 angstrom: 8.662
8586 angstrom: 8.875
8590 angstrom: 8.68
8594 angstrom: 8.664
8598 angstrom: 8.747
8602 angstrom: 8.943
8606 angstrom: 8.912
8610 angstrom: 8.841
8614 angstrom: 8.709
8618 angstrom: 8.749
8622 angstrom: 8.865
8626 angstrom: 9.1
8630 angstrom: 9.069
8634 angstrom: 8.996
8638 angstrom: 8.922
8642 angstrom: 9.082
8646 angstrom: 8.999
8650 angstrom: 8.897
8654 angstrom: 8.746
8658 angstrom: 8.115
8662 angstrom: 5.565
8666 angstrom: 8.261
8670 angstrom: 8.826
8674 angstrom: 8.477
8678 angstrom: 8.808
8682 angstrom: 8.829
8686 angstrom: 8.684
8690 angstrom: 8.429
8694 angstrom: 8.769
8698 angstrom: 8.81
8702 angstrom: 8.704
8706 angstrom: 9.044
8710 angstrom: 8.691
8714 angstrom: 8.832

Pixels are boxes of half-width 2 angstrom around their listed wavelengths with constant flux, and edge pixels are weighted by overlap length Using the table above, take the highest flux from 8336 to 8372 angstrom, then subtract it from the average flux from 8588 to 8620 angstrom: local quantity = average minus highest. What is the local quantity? -0.72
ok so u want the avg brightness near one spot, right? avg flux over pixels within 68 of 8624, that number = 8.7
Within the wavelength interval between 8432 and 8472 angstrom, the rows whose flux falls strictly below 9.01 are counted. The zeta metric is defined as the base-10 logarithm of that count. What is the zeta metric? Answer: 0.48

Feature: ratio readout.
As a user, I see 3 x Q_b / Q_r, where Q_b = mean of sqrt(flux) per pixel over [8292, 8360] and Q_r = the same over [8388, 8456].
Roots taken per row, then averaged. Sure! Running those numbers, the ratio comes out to 3.02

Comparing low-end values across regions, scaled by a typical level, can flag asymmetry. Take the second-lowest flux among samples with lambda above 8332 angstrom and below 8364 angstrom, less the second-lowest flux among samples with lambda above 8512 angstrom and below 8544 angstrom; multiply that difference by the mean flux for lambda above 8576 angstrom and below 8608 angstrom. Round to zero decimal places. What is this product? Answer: 10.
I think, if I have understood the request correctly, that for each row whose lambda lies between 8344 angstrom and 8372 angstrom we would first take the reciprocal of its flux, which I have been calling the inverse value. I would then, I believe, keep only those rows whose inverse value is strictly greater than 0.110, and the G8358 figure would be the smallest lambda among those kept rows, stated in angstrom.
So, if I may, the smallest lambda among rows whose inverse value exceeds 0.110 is 8346 angstrom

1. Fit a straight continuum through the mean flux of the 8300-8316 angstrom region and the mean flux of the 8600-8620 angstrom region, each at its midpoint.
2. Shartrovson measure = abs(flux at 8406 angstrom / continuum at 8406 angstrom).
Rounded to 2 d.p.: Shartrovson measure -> 1.04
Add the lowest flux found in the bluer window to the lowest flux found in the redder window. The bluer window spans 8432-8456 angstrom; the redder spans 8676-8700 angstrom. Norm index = 17.2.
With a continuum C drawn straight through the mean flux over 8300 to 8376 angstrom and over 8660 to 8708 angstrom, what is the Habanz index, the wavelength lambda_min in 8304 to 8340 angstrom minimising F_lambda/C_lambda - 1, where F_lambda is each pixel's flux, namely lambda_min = 8306 angstrom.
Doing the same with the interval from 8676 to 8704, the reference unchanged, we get 8690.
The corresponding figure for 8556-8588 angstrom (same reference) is 8582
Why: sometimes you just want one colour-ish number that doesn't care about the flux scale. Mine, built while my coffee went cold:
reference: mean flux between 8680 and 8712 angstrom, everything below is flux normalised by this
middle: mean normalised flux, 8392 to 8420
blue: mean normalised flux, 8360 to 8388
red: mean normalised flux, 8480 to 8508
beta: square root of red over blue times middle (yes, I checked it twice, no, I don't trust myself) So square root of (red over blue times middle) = 1.004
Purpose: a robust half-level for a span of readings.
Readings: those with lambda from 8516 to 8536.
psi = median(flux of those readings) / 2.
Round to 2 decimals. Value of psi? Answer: 4.50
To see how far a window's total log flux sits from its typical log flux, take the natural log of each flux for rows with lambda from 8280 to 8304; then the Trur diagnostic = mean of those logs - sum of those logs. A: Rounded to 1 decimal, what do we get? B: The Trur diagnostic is -11.2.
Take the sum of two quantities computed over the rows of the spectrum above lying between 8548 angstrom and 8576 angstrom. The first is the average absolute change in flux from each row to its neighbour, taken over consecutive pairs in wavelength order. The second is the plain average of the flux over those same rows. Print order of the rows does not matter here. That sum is 9.09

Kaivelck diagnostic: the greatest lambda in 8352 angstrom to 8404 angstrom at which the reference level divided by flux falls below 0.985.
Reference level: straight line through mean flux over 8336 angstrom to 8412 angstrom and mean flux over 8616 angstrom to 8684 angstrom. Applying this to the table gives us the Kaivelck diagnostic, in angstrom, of 8394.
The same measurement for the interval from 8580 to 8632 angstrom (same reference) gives 8630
